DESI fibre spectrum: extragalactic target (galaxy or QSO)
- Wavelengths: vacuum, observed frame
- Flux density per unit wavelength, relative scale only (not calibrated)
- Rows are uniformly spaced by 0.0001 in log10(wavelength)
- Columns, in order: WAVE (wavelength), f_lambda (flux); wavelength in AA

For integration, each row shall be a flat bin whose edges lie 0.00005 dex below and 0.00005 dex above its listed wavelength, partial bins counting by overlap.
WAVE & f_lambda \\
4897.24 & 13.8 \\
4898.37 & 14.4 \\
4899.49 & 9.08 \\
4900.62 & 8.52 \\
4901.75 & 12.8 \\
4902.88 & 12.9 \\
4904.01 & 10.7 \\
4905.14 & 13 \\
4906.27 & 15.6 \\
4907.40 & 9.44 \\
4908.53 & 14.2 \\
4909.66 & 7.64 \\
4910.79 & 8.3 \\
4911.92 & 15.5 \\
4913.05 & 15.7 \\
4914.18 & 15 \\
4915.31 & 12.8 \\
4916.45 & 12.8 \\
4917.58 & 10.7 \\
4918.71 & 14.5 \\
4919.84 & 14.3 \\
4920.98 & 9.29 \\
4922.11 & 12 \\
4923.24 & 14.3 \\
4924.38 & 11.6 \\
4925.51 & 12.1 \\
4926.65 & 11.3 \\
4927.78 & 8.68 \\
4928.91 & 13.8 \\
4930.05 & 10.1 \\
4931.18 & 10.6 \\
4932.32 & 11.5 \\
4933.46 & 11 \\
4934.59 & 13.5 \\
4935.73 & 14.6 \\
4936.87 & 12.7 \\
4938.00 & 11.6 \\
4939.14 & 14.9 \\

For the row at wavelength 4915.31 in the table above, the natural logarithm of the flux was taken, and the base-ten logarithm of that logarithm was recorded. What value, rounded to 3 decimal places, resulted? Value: 0.406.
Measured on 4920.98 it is 0.348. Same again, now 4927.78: 0.335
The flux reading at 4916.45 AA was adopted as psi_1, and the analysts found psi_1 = 12.8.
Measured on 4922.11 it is 12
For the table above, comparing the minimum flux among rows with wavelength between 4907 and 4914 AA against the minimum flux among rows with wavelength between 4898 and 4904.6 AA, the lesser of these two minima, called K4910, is 7.6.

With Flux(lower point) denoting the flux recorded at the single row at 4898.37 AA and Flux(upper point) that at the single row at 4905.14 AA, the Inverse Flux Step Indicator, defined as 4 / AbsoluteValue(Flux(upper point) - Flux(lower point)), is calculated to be 2.9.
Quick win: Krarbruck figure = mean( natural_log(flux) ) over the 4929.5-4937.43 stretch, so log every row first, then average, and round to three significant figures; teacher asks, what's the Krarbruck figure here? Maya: 2.48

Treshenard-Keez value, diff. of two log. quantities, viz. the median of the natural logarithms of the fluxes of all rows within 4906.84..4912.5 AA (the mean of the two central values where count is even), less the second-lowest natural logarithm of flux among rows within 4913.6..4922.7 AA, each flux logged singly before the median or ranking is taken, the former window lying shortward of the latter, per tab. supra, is -0.13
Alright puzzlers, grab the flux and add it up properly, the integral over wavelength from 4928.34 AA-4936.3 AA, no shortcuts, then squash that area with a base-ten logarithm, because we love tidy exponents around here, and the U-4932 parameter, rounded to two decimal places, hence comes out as 1.99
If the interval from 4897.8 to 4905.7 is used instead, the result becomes 1.96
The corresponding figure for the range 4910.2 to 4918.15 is 2.01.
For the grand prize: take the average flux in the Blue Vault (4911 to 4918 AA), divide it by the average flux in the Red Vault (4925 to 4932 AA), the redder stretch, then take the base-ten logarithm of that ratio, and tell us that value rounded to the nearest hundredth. 0.09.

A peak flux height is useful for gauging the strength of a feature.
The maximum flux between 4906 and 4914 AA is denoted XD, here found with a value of 15.7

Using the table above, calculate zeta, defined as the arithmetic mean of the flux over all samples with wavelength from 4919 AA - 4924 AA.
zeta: 12.5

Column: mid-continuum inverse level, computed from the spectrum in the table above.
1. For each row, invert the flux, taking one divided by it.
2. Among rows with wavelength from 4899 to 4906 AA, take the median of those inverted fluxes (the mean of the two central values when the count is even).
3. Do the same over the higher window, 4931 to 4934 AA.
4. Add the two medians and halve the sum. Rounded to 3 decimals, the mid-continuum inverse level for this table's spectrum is 0.088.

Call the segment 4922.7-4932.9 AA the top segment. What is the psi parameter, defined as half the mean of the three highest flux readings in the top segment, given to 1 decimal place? 6.7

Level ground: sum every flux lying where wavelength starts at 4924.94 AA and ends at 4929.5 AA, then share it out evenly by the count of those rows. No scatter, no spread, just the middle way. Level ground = 11.5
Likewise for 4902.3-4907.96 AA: 12.3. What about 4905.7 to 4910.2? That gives 11.7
